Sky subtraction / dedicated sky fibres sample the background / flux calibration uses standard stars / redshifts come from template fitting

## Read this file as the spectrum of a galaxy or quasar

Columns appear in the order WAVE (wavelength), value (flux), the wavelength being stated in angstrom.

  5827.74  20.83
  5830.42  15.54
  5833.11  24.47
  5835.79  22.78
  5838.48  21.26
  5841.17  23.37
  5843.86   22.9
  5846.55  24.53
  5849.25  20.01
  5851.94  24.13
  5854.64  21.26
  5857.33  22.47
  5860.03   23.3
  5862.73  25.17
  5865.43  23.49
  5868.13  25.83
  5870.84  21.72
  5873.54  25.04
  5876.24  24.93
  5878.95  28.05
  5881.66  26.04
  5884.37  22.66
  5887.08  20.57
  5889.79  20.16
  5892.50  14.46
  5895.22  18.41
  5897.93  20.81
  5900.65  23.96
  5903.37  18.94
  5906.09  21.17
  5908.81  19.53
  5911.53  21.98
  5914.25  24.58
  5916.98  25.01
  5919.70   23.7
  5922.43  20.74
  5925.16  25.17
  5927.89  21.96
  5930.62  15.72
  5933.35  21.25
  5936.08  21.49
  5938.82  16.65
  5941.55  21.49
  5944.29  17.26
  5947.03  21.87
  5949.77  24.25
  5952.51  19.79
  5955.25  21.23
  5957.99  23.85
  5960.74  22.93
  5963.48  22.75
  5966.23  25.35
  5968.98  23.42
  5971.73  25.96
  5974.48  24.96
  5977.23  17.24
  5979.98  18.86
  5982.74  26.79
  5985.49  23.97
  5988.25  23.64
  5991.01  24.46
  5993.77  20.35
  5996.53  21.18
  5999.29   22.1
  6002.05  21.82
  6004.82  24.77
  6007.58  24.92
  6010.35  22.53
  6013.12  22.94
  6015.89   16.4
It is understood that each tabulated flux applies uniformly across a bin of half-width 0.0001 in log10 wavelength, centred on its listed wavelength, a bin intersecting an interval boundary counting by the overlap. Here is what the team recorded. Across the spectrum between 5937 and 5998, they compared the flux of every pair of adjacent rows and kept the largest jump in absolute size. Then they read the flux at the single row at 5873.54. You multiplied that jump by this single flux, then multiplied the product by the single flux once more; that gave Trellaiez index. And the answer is 4972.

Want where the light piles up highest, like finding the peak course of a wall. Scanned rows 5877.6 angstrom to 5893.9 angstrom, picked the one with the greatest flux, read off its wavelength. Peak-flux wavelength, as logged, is 5878.95 angstrom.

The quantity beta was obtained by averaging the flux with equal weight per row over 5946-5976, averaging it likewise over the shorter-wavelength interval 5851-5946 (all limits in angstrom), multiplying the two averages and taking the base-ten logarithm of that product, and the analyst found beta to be 2.71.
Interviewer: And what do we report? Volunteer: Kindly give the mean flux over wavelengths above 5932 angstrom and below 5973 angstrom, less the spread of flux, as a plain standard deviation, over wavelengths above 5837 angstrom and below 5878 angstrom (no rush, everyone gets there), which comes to 20.3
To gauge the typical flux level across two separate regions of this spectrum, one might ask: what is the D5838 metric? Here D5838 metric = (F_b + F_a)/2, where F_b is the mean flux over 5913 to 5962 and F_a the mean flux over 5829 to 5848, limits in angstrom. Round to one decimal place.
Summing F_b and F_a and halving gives 21.9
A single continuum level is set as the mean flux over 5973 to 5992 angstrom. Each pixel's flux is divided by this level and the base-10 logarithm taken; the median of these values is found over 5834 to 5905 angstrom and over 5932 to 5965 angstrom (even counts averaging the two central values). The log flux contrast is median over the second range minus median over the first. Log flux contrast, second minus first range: -0.026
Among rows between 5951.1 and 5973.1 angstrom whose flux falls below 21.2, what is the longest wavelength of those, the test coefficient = 5952.51 angstrom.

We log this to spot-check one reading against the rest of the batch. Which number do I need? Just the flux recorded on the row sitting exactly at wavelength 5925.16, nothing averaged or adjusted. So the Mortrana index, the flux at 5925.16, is 25.17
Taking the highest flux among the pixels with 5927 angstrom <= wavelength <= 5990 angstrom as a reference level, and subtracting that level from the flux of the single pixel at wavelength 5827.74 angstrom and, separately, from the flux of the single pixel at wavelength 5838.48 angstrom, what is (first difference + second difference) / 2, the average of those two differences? -5.7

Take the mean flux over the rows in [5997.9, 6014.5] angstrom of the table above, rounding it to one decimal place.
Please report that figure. 23.2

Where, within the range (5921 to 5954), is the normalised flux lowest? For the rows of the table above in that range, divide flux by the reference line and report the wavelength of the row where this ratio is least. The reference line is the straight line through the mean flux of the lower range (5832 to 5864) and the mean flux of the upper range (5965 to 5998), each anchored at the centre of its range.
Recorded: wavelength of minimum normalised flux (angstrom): 5930.62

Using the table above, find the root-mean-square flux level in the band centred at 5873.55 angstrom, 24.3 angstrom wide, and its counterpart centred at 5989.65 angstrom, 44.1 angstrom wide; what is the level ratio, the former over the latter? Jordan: 1.08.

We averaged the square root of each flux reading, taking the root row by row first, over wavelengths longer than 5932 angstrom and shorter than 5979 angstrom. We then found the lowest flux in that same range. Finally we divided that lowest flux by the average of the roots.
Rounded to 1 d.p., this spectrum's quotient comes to 3.6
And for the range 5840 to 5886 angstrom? 4.1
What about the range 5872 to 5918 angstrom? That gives 3.1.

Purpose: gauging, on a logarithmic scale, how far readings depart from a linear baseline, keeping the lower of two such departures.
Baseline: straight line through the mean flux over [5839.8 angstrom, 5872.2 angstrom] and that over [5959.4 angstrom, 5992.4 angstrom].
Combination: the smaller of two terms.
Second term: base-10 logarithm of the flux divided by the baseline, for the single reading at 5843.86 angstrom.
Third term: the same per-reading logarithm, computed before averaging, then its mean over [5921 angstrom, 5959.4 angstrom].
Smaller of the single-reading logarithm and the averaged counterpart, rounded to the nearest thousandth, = -0.051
